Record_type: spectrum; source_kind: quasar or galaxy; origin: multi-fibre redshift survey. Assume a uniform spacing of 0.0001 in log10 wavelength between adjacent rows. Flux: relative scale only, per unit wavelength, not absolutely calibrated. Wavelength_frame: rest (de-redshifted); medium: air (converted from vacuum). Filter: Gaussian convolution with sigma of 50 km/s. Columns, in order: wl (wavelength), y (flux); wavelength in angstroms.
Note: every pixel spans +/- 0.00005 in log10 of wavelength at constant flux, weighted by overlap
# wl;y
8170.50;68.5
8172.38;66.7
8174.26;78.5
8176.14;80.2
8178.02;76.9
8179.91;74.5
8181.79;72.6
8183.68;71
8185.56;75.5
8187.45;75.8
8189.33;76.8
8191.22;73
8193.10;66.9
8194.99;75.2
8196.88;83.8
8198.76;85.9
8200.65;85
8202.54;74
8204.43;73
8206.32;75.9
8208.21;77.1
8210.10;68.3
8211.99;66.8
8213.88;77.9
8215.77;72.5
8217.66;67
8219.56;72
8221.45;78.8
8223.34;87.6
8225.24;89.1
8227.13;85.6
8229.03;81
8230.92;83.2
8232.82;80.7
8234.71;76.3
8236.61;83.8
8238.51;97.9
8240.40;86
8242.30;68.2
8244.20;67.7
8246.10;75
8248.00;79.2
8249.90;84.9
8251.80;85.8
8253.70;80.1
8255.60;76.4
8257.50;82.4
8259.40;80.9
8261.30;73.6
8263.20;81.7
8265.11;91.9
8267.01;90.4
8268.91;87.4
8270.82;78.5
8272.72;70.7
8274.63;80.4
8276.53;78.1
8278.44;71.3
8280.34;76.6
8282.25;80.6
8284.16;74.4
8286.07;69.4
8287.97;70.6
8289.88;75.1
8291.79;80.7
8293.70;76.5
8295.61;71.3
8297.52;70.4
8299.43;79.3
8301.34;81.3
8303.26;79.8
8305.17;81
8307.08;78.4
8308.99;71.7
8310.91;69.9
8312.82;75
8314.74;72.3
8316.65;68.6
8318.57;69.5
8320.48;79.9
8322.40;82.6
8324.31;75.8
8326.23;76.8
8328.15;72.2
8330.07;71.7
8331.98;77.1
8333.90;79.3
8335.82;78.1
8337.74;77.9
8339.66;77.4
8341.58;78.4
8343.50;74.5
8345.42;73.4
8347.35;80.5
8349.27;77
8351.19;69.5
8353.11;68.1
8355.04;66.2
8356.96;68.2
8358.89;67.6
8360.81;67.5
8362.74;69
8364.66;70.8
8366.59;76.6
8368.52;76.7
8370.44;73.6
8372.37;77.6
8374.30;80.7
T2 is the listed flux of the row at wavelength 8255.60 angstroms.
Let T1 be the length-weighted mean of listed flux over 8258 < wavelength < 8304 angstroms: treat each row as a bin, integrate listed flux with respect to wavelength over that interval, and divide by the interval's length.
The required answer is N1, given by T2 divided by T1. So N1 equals 0.98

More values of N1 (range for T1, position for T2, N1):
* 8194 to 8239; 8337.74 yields 0.99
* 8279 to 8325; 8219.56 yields 0.95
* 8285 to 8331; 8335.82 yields 1.04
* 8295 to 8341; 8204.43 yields 0.96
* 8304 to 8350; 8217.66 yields 0.88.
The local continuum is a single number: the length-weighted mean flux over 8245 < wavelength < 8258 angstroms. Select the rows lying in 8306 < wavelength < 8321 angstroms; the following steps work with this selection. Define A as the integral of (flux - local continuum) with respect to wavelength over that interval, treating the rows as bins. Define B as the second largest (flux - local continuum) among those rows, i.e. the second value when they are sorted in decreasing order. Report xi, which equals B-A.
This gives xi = 107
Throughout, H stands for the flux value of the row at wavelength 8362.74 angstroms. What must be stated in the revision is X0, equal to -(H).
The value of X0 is -69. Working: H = 69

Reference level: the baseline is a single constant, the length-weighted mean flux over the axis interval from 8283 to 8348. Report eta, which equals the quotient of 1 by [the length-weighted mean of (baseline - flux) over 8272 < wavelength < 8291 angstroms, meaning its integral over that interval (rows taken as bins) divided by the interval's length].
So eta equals 1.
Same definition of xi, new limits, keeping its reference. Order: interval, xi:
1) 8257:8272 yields -33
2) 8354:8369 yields 149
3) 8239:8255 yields 29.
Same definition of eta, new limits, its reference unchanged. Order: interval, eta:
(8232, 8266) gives 0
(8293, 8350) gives -3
